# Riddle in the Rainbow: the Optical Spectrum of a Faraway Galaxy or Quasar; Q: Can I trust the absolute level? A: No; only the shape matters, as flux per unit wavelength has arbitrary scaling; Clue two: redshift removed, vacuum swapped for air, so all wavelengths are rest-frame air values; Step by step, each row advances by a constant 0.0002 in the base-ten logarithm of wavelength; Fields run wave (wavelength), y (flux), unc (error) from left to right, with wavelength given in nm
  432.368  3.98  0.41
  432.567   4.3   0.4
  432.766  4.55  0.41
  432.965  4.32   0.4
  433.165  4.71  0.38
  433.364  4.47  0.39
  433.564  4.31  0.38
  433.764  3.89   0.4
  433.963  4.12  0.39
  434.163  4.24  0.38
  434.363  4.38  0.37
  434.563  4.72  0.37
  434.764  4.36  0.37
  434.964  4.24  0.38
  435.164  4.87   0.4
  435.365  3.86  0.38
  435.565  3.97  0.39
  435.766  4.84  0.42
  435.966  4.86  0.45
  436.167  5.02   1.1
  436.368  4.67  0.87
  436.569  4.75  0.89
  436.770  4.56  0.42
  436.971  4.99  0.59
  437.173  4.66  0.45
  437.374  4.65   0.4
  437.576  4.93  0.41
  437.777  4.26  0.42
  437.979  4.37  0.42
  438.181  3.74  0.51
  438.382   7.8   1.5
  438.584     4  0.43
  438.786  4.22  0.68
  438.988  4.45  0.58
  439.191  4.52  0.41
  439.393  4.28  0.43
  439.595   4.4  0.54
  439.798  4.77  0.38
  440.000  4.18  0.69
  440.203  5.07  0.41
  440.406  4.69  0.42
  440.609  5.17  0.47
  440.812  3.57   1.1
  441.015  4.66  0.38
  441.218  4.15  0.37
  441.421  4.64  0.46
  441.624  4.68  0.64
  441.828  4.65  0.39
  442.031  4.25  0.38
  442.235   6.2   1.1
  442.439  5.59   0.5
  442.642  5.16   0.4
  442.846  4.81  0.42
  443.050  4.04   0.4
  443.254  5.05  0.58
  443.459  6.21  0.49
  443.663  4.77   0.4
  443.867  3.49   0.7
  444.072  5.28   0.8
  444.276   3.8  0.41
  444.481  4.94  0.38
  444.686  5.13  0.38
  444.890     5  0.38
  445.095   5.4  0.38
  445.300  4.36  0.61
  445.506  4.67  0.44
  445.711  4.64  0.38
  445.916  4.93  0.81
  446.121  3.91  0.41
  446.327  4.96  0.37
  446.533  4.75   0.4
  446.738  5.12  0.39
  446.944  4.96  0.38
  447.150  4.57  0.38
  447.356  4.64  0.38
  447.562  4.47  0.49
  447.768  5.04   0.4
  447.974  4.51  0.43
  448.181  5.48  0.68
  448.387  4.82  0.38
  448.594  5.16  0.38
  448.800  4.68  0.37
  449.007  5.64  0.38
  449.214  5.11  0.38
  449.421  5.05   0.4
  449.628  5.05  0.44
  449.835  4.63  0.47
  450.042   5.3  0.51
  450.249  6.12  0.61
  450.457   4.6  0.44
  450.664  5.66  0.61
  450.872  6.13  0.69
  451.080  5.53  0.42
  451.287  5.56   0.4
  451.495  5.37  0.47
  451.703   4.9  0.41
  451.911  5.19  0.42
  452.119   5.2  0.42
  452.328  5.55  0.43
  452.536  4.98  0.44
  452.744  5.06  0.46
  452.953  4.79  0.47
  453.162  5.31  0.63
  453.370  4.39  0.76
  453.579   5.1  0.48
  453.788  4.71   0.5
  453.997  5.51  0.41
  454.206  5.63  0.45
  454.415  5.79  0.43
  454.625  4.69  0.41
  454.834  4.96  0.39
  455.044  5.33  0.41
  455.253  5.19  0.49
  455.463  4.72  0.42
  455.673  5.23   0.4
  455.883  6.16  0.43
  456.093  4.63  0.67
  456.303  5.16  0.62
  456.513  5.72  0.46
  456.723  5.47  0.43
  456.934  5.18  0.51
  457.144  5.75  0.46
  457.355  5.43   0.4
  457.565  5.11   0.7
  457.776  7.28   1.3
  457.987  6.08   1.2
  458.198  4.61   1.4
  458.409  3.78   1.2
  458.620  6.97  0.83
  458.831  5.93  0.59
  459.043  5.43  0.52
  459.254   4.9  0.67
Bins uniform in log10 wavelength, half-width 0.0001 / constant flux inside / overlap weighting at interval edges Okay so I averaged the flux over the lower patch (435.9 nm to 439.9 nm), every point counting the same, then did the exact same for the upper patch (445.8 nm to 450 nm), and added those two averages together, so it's 9.57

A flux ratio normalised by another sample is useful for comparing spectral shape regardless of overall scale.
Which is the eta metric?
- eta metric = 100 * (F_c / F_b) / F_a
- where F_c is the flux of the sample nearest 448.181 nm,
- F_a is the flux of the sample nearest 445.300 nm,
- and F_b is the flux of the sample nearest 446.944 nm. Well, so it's 25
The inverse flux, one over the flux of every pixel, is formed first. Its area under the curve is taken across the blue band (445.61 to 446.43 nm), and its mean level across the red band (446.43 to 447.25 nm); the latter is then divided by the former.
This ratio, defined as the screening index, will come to 1.15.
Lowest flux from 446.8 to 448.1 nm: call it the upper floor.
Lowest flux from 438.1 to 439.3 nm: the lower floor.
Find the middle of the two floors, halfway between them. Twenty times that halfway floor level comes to 82.1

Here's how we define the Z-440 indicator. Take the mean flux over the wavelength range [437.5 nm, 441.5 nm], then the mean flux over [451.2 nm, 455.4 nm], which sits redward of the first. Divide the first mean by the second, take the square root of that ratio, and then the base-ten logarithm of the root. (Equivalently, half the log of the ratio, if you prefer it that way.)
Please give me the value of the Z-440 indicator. -0.025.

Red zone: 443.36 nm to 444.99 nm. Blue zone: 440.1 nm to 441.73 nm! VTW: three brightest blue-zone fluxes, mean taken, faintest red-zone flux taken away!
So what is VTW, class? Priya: 1.5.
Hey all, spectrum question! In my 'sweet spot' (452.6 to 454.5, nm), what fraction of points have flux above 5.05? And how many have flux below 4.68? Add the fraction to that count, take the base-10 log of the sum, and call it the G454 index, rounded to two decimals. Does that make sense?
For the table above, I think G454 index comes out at 0.22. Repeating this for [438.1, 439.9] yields 0.85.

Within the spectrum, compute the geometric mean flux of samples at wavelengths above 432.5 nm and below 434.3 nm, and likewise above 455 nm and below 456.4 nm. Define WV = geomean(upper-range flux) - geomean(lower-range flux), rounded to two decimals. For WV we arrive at 0.87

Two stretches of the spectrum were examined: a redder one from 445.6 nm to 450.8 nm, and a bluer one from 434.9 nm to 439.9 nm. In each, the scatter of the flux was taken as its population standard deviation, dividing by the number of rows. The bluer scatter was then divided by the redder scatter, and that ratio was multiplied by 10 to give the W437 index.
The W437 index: 16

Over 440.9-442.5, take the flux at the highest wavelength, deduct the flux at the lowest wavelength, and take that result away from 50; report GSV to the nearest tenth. 49.1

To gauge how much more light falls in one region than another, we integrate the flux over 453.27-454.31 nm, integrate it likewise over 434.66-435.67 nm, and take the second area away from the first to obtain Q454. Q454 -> 1.0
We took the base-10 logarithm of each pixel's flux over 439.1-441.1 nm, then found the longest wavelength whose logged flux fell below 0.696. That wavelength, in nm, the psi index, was 441.015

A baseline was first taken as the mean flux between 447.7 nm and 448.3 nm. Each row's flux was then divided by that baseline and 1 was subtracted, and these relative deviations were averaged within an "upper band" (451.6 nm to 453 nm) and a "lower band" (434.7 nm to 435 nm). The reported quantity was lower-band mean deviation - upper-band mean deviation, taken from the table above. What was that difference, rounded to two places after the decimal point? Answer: -0.16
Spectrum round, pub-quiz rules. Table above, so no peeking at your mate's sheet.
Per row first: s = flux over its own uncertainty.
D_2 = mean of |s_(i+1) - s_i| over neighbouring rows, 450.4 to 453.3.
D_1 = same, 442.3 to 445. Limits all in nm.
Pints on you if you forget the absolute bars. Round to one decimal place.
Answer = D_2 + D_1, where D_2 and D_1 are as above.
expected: 3.4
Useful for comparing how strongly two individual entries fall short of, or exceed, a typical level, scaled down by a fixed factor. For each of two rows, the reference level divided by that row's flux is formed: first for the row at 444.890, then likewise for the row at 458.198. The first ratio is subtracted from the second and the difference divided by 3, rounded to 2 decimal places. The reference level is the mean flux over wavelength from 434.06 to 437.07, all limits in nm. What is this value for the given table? 0.03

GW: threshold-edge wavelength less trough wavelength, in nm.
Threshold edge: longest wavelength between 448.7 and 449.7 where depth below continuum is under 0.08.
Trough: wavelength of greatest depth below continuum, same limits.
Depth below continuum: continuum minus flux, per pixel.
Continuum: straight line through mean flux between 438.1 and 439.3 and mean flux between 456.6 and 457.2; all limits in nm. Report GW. 0.41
